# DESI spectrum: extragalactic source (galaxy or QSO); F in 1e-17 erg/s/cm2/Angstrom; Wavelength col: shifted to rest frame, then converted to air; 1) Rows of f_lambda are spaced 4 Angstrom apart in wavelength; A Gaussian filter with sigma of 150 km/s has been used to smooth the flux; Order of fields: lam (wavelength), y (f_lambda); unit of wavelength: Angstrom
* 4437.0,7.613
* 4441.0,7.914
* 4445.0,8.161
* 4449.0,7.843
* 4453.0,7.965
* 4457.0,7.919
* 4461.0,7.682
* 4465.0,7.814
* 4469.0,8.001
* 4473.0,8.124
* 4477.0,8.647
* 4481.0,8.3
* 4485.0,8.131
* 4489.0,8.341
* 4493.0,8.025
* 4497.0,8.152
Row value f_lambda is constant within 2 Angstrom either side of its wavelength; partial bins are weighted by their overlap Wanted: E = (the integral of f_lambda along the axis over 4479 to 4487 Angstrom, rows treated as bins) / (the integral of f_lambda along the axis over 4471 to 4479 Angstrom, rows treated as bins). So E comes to 0.98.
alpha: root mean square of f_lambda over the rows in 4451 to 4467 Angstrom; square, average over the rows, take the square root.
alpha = 7.8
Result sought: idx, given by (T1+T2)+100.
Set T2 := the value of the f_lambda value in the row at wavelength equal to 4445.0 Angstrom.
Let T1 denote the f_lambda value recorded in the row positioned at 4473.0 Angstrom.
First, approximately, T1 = 8.124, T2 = 8.161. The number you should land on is 116.3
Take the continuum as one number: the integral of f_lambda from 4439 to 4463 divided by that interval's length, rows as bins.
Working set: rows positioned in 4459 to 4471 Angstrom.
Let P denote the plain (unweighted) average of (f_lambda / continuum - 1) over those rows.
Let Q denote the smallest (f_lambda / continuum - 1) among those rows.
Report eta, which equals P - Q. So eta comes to 0.0190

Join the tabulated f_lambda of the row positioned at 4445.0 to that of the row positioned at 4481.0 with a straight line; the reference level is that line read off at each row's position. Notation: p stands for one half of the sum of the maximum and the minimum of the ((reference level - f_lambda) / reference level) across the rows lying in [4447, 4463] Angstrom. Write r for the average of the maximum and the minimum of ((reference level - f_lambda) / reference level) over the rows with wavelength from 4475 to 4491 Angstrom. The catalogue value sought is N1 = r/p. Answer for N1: 0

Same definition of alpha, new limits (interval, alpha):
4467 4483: 8.3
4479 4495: 8.2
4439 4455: 8.0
